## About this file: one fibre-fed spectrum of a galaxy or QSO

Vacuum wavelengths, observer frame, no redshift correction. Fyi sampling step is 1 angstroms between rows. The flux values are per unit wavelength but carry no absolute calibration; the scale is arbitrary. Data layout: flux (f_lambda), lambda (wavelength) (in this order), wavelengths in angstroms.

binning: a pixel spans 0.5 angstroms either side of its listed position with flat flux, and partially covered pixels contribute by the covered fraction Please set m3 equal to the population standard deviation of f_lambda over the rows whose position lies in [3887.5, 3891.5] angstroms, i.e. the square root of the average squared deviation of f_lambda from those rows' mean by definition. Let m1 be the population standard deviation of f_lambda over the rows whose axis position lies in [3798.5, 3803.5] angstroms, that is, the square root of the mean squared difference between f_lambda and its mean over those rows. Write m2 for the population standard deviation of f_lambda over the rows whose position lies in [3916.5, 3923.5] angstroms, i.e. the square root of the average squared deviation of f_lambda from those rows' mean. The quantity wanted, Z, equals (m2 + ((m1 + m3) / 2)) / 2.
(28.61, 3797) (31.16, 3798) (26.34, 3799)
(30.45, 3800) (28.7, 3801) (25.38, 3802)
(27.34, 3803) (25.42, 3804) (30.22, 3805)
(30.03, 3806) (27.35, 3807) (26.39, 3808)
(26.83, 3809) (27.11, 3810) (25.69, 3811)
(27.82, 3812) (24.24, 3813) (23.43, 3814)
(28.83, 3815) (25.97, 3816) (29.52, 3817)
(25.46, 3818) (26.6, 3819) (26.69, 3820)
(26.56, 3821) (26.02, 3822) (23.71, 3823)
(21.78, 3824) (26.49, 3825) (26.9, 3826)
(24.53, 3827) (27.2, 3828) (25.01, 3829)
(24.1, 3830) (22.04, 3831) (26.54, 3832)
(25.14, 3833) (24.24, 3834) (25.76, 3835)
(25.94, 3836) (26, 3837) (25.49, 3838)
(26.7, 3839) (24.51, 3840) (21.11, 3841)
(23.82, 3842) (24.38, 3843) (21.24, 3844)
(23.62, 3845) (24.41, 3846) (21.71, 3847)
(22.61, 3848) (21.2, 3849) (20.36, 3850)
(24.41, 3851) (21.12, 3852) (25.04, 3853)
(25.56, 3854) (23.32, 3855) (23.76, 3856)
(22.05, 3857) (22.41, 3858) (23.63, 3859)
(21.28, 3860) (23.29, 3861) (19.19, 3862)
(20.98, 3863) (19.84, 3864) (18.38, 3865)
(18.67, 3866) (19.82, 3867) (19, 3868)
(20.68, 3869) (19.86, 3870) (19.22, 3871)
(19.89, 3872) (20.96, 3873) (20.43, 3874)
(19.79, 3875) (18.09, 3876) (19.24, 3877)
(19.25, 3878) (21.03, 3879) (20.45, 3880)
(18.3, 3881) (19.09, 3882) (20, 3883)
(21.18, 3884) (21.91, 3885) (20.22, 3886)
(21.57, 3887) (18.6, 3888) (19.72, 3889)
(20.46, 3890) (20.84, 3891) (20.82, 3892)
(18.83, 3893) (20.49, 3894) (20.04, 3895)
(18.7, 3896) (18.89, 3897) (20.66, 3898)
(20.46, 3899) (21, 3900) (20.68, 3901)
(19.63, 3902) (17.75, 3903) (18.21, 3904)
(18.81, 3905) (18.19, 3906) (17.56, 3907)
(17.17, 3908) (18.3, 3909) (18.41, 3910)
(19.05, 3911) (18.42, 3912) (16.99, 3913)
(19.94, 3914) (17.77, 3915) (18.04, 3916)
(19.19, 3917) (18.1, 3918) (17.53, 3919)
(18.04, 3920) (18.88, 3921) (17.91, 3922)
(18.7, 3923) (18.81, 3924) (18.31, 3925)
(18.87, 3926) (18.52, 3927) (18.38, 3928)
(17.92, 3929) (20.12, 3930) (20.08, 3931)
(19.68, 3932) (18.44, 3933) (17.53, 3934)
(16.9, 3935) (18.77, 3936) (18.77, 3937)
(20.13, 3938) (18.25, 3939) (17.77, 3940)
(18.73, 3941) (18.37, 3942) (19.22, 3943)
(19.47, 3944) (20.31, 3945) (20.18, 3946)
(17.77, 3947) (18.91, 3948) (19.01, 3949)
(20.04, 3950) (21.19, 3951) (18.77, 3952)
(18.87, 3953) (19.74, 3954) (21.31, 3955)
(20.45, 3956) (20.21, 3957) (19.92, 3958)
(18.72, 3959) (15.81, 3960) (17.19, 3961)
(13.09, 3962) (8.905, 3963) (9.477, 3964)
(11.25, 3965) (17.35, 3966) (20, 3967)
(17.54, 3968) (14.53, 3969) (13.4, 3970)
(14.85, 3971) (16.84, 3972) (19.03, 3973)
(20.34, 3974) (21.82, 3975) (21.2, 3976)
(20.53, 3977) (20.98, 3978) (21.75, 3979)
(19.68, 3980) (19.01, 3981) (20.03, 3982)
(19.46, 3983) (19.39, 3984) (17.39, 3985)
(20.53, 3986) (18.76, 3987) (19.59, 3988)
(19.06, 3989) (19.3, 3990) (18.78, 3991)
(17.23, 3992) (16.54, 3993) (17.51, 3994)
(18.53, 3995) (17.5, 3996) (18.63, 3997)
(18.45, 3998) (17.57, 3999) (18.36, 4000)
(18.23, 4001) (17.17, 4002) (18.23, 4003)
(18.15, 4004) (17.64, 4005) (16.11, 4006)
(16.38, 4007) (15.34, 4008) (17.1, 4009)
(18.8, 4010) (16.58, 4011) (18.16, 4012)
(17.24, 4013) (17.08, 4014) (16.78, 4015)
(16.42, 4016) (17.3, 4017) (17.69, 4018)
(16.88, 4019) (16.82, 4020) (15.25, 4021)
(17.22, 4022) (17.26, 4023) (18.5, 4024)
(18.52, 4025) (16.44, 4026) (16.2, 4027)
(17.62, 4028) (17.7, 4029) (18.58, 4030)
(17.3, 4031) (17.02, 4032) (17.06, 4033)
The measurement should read 0.94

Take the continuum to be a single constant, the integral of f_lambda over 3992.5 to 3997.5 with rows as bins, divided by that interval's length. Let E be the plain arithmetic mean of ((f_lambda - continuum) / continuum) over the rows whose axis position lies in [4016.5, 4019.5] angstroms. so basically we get -0.03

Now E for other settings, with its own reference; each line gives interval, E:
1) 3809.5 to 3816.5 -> 0.47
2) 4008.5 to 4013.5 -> -0.01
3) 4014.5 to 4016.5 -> -0.06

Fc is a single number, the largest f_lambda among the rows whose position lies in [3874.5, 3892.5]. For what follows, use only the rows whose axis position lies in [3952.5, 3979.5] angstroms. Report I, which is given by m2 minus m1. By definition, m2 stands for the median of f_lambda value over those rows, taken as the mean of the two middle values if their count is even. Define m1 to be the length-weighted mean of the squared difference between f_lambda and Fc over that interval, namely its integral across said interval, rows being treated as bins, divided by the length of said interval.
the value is -13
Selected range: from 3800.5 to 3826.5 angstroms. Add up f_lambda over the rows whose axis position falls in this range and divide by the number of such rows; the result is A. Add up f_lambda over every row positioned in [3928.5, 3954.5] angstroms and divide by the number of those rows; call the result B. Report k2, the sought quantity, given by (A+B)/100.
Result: 0.456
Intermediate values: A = 26.6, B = 19.0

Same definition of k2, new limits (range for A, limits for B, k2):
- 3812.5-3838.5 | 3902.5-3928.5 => 0.438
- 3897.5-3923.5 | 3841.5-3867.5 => 0.408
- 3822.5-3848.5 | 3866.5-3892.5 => 0.444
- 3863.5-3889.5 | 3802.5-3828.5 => 0.463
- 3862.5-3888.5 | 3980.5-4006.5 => 0.382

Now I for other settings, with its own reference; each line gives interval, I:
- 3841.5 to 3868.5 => 18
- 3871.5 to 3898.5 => 15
